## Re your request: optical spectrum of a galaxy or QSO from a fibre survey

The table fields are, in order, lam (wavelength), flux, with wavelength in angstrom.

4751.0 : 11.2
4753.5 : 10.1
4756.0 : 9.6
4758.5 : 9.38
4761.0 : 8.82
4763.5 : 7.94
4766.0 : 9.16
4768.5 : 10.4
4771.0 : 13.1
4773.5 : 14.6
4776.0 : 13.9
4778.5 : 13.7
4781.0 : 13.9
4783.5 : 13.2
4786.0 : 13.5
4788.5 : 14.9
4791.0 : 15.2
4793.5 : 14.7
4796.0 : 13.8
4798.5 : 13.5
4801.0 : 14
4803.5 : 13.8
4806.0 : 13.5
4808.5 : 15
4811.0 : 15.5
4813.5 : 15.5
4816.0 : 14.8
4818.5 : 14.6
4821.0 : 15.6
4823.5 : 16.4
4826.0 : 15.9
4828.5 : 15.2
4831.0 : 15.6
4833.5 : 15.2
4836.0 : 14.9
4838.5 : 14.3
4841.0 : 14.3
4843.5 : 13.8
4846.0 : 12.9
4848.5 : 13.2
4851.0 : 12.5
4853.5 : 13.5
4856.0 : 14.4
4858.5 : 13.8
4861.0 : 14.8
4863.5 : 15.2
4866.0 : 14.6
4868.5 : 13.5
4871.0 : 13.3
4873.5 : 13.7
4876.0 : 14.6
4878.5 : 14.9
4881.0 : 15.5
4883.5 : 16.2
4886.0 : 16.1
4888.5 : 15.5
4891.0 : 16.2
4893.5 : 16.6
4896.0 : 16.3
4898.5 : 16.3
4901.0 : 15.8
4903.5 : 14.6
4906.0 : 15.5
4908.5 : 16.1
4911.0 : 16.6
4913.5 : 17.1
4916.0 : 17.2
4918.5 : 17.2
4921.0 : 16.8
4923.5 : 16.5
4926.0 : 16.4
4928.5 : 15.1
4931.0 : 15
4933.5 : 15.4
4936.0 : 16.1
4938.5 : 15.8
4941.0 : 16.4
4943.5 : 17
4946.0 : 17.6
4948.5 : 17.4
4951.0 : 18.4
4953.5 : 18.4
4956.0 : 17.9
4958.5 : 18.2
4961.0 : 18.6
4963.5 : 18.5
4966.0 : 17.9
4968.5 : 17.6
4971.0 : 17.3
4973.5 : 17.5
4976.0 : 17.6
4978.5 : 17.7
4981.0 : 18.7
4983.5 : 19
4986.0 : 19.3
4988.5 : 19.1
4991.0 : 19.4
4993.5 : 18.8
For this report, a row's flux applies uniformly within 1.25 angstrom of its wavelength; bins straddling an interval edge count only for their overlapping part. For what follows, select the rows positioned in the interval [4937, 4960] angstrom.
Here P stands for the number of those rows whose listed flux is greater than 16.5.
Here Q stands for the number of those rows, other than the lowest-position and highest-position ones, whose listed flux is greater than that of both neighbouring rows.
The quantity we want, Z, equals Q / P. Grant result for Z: 0.14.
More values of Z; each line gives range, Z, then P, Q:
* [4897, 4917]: 0.00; 3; 0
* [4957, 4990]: 0.15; 13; 2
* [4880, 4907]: 2.00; 1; 2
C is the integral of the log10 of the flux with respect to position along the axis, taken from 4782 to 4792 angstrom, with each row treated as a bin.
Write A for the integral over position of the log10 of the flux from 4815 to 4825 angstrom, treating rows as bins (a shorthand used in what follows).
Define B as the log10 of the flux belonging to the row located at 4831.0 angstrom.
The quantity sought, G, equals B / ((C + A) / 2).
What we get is 0.102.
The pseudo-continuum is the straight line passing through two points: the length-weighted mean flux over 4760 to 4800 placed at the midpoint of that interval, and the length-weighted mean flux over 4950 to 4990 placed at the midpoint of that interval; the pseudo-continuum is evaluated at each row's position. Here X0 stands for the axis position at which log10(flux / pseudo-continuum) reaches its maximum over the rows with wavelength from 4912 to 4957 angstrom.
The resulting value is 4951.0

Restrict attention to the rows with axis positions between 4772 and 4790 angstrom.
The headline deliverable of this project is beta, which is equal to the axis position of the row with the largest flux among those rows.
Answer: 4788.5 angstrom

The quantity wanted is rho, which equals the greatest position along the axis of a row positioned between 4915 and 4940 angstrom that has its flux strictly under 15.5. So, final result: 4933.5 angstrom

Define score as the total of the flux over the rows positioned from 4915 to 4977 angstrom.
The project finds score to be 428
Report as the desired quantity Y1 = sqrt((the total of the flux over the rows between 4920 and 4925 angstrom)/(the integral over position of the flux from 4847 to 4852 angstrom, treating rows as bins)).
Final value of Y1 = 0.72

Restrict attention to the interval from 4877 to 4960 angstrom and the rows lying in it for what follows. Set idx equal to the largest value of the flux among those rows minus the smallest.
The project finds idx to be 3.8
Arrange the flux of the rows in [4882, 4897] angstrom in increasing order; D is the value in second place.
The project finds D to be 16.1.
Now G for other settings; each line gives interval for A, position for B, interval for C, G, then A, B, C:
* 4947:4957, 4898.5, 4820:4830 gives 0.099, 12.56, 1.21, 12.0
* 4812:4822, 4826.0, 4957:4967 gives 0.098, 11.79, 1.20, 12.6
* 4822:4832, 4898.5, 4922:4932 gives 0.101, 11.98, 1.21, 12.0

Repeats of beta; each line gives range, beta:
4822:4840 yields 4823.5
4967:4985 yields 4983.5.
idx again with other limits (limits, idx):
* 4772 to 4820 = 2.3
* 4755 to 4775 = 6.7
